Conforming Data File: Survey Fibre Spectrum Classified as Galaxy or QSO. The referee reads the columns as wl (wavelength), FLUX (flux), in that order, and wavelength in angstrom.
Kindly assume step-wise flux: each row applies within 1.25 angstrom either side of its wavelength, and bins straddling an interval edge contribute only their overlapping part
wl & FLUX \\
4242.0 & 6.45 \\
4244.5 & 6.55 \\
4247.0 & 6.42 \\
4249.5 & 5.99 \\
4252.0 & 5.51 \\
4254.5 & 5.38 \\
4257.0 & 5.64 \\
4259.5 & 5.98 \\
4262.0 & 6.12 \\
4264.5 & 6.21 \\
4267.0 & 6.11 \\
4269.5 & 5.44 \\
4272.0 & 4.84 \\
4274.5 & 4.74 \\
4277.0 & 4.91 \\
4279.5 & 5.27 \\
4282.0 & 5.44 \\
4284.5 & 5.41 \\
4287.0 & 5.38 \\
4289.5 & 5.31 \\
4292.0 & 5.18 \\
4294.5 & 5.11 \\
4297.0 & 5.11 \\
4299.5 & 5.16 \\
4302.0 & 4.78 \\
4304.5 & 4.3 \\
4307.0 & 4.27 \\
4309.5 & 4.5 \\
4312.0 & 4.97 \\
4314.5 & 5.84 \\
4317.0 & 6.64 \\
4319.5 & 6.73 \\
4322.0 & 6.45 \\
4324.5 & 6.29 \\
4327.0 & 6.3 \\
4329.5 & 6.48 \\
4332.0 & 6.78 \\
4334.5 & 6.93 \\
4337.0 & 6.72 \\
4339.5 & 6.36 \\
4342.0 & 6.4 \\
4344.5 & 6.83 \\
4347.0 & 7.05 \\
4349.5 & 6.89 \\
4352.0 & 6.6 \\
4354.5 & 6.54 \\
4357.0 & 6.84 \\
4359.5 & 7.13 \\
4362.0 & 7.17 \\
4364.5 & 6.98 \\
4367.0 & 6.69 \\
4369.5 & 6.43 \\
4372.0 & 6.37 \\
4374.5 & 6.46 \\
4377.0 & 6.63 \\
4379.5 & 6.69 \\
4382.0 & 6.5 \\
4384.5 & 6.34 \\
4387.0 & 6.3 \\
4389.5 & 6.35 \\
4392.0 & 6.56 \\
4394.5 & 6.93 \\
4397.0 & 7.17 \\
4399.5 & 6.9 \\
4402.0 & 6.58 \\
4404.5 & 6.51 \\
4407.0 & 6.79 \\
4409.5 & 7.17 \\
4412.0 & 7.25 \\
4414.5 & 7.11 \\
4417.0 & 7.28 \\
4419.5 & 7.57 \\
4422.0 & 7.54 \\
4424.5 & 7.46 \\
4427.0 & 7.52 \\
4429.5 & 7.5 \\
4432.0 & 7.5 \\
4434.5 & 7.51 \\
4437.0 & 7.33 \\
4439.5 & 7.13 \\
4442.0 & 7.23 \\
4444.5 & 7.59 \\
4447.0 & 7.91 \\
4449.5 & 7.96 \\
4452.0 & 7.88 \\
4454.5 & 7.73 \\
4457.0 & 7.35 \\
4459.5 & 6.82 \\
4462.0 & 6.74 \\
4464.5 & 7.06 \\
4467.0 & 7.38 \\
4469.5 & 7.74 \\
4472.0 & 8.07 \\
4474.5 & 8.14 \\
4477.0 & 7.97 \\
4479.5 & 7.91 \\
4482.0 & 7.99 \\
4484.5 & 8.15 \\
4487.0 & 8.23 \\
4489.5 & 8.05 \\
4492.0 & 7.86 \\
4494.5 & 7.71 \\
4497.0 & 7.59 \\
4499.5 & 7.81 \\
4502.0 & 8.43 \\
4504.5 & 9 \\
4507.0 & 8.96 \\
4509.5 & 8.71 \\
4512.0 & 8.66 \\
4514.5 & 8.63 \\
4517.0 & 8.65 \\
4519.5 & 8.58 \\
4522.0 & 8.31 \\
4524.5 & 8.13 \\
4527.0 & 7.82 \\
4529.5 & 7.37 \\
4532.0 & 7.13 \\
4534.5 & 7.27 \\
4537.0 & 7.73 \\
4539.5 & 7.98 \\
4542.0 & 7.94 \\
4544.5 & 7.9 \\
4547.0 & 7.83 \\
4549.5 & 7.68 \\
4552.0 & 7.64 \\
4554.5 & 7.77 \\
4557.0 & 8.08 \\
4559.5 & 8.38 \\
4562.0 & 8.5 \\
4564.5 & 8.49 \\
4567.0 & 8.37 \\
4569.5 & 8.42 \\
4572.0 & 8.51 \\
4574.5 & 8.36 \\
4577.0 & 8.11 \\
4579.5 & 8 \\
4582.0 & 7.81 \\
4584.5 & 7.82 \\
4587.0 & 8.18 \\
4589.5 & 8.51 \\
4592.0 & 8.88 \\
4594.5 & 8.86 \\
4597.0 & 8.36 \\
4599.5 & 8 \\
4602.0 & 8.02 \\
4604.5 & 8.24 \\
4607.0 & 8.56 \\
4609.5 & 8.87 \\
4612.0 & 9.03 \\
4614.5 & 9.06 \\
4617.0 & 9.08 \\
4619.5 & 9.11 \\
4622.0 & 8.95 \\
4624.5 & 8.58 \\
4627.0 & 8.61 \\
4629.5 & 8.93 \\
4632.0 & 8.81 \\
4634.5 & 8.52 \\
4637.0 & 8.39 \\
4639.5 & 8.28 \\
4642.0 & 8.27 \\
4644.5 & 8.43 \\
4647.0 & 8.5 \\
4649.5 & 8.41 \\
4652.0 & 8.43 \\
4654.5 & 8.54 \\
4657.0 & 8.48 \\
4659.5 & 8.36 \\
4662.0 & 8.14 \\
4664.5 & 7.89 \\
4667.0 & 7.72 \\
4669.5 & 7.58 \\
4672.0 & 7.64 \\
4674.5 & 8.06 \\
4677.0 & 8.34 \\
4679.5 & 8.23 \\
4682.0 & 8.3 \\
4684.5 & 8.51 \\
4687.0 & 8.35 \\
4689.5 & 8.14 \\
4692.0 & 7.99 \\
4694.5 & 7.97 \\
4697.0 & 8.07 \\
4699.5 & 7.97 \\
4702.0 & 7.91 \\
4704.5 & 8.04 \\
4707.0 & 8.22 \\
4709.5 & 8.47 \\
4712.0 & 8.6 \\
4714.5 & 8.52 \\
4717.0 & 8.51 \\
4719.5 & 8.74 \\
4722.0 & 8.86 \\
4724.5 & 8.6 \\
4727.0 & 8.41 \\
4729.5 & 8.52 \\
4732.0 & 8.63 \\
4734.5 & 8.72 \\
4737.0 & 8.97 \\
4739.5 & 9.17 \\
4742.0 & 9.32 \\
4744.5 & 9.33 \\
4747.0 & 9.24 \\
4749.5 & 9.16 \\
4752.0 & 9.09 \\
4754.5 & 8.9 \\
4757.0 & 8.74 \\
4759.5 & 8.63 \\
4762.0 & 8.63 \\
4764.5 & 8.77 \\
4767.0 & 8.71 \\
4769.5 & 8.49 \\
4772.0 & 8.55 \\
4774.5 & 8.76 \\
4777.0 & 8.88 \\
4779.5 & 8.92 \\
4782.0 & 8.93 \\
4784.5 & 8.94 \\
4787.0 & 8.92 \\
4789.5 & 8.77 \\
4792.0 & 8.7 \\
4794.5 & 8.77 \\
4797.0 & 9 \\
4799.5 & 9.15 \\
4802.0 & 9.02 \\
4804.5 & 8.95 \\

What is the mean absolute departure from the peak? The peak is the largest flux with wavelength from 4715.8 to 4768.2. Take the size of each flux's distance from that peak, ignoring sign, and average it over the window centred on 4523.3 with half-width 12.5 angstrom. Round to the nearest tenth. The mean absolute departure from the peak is 1.3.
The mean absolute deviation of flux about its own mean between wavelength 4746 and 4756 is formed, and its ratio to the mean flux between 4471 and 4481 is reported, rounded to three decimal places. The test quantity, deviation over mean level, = 0.013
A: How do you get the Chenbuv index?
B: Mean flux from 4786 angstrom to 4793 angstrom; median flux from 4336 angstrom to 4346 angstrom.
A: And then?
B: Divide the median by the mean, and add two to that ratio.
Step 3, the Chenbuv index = 2.75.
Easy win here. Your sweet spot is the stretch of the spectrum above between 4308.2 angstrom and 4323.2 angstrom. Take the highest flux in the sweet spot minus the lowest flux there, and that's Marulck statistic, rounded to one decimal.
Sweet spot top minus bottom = 2.2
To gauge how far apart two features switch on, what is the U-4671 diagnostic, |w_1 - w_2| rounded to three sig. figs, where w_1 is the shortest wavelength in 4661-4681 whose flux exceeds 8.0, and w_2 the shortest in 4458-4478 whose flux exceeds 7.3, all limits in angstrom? 195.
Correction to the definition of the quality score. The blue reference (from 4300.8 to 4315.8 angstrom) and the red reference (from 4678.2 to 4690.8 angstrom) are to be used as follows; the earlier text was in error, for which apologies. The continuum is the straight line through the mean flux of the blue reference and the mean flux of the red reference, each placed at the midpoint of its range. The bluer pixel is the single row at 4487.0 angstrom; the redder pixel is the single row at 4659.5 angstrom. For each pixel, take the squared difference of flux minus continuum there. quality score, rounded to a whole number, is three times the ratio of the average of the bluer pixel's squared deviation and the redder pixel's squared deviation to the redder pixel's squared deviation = 58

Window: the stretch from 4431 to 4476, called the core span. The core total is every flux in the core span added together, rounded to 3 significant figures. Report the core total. 135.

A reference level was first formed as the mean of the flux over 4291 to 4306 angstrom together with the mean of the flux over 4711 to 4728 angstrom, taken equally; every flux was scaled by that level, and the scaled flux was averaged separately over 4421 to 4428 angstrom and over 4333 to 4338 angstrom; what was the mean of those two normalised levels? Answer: 1.06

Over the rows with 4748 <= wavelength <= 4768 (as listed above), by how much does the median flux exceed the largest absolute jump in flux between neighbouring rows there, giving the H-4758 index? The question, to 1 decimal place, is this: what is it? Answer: 8.6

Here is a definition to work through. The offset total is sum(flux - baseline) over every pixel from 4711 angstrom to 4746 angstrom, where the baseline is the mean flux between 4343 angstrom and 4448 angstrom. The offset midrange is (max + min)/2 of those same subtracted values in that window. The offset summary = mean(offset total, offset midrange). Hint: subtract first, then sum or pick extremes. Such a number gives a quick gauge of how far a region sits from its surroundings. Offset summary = 14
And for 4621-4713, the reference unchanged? 25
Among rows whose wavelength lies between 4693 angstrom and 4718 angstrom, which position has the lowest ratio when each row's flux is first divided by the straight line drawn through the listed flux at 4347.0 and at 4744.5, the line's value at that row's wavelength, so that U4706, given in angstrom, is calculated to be 4702.0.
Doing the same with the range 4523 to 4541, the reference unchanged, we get 4532.0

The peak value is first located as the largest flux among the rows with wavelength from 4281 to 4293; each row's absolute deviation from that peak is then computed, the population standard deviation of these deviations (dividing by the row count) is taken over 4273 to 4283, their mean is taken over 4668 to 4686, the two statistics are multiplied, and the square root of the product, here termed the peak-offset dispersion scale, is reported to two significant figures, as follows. 0.86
